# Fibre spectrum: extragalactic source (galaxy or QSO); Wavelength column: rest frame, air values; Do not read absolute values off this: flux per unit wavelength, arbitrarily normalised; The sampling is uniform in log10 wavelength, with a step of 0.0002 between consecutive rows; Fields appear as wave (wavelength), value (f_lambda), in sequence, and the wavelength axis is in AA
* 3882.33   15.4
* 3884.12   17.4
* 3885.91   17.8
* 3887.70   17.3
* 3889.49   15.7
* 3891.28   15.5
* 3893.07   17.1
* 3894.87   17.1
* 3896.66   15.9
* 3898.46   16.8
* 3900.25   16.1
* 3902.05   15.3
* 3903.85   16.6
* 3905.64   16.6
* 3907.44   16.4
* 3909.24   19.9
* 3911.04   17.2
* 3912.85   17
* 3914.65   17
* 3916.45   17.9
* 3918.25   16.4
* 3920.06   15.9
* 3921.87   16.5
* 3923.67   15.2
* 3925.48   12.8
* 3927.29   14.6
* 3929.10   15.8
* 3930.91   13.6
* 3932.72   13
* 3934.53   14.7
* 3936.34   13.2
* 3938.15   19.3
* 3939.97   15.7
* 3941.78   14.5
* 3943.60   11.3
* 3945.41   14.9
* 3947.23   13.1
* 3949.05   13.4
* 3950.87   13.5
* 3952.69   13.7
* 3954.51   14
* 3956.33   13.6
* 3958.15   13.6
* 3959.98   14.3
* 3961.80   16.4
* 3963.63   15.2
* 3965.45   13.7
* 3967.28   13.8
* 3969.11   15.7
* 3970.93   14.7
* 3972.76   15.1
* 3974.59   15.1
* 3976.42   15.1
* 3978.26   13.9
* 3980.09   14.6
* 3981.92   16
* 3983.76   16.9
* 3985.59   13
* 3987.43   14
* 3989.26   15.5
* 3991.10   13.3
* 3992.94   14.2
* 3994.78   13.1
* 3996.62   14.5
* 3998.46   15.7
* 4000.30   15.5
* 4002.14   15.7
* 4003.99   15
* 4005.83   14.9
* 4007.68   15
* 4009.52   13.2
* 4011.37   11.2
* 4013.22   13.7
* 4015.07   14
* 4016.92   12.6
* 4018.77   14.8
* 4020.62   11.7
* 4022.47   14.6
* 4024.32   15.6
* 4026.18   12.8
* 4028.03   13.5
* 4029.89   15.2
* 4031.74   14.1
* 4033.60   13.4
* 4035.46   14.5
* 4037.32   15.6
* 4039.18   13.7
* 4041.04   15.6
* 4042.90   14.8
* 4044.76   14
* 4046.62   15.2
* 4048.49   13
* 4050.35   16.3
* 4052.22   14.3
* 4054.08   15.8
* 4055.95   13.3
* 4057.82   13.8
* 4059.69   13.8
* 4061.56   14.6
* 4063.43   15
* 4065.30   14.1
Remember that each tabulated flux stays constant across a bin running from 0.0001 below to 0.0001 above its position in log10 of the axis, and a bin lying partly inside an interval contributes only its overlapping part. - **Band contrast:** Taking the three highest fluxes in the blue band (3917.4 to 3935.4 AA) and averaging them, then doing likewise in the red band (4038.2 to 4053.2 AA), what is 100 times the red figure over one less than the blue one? 103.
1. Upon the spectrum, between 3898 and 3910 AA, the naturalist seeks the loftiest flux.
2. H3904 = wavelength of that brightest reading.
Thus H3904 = 3909.24 AA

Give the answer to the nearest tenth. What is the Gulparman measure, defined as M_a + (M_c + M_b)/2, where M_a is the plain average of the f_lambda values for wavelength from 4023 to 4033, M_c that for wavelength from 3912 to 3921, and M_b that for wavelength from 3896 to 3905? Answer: 30.7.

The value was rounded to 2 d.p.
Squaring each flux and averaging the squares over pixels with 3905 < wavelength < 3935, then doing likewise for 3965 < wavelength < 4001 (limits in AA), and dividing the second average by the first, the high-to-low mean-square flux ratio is 0.84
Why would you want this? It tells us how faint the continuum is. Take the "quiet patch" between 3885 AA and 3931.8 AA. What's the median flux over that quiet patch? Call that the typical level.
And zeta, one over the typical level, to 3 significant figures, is 0.0608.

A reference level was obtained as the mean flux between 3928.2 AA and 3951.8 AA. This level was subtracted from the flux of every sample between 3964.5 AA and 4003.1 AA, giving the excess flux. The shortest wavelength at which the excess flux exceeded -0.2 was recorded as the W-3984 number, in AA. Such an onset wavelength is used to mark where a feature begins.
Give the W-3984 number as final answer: 3969.11 AA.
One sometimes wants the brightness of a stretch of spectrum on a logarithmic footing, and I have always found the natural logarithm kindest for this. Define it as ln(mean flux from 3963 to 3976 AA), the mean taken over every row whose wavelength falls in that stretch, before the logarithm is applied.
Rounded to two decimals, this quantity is 2.69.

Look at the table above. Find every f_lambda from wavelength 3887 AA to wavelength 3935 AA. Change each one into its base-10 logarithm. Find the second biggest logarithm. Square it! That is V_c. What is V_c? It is 1.57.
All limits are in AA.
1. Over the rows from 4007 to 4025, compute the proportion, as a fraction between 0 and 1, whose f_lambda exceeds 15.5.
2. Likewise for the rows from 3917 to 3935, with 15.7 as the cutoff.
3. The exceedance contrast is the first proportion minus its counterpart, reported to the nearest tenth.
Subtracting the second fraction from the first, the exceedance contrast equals -0.3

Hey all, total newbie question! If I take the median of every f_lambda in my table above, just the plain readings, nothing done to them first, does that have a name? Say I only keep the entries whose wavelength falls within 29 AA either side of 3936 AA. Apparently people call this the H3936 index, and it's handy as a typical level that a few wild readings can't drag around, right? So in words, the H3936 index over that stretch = 14.8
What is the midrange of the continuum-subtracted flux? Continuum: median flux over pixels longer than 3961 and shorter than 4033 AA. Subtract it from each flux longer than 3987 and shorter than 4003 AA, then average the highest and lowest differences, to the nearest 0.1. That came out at -0.2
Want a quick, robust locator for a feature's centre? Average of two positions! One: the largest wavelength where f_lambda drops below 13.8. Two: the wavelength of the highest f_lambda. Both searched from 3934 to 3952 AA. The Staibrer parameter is 3944.5 AA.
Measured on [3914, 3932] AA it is 3923.7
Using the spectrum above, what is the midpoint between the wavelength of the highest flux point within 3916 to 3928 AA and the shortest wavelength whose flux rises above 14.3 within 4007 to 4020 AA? 3962.1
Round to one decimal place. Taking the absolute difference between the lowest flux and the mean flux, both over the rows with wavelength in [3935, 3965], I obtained 3.1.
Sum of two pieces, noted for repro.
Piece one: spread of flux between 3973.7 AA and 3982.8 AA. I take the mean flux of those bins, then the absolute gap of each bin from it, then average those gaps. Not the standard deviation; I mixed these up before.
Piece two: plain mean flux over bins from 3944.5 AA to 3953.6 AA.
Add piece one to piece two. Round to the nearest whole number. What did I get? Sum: 14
